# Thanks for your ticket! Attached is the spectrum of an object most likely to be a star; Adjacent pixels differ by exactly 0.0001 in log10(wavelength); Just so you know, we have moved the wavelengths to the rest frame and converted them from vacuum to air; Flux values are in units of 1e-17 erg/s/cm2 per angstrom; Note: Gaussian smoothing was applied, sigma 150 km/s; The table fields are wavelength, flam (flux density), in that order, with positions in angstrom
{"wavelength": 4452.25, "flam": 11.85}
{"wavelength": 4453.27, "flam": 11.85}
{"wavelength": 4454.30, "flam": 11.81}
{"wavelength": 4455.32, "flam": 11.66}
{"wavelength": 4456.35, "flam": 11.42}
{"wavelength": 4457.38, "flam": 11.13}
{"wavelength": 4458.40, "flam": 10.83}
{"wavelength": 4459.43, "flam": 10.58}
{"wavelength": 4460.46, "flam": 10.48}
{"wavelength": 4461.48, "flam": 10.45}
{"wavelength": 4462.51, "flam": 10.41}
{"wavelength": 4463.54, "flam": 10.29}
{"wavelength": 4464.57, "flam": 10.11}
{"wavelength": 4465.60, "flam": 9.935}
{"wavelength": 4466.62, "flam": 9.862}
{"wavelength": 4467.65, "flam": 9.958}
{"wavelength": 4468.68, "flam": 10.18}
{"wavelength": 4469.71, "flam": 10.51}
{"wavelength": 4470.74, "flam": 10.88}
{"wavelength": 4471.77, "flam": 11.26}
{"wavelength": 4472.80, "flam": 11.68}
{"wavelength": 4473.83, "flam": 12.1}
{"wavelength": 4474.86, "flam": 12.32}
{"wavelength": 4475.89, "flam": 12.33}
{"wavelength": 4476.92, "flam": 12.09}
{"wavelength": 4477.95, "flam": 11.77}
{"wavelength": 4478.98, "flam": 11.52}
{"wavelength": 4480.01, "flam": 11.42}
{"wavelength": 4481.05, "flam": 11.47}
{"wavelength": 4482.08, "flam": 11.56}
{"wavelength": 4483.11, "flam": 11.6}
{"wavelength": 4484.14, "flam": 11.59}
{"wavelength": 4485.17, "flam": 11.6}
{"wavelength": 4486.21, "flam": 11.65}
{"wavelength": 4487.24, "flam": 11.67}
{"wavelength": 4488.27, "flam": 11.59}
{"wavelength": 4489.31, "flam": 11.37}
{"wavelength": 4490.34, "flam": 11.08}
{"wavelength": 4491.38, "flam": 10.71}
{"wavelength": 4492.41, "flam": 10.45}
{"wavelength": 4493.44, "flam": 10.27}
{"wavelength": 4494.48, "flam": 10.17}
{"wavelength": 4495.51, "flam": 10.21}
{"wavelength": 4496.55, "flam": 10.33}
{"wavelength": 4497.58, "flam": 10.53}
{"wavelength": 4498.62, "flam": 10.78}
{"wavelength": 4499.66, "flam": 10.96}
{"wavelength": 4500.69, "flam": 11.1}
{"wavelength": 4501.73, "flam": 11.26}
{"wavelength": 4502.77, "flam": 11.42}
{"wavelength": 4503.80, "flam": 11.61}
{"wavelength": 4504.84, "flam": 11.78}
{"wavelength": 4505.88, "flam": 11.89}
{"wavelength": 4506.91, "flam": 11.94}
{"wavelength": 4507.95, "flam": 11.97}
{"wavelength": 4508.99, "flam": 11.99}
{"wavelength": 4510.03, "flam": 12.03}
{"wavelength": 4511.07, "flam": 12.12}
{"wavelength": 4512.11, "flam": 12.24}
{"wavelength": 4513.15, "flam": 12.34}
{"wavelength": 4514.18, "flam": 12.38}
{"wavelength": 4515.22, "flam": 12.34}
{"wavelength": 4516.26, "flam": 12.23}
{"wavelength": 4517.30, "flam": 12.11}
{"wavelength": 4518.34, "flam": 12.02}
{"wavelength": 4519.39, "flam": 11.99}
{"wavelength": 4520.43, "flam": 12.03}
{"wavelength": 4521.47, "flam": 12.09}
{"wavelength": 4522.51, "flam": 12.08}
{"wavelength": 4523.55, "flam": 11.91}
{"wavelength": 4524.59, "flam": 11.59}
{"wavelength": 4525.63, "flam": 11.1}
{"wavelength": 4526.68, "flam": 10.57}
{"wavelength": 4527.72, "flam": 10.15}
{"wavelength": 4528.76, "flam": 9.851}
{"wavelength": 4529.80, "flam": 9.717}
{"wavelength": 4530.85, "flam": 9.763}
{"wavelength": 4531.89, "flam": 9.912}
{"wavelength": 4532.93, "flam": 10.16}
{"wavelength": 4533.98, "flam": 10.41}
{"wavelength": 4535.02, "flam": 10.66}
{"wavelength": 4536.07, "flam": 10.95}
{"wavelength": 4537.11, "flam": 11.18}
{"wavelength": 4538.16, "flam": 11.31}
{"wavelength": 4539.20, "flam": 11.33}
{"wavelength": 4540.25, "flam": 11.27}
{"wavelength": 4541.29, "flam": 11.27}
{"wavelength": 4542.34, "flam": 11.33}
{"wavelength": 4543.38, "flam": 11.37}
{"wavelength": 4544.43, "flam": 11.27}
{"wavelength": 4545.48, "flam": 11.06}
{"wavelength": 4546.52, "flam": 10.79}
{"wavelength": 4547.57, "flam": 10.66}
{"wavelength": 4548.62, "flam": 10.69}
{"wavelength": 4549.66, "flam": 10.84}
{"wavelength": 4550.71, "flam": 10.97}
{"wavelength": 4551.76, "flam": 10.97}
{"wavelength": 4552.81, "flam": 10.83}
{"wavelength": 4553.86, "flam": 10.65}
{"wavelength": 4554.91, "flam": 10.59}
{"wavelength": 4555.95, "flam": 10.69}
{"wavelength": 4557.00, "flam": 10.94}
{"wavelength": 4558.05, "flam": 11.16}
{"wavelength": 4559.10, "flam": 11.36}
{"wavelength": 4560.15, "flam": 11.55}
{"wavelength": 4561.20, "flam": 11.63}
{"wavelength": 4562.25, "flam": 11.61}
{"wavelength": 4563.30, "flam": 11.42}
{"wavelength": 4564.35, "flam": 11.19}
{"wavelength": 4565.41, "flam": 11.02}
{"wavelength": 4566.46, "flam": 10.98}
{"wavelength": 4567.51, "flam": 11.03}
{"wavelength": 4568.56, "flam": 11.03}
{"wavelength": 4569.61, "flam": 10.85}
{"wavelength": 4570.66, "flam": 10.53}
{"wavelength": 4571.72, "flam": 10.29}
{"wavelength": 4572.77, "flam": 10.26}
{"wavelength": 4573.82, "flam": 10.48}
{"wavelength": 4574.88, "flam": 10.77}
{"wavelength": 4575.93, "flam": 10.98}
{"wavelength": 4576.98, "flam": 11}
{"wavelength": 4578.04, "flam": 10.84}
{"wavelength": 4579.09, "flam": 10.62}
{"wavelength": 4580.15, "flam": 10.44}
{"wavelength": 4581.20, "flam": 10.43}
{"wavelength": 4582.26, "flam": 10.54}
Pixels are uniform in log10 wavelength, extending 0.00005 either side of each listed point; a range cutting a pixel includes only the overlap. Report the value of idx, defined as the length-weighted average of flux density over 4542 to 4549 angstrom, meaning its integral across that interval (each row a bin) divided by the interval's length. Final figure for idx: 11.0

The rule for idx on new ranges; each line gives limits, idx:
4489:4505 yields 10.9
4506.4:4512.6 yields 12.0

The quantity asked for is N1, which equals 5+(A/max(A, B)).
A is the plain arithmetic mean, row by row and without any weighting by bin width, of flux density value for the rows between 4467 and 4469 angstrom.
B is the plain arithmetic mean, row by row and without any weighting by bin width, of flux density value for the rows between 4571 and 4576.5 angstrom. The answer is 5.95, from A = 10.1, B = 10.6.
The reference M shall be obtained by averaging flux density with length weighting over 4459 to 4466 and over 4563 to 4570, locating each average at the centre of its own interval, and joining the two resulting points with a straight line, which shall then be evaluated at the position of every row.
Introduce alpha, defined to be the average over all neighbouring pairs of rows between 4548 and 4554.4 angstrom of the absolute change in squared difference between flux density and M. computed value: 0.03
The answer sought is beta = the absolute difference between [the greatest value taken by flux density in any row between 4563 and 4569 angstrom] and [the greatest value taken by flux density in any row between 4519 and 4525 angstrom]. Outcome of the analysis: 0.7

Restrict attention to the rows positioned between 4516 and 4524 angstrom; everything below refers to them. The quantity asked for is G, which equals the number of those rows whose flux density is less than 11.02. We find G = 0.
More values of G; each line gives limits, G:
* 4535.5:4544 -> 1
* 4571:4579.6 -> 8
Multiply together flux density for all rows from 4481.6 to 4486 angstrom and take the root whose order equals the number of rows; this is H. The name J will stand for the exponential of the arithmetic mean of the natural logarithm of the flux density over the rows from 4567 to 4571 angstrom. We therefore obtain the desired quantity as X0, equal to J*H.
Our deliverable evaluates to 126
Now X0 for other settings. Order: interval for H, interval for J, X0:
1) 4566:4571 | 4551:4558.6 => 118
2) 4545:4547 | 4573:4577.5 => 118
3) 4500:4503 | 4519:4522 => 136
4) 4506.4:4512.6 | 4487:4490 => 139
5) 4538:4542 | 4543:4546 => 127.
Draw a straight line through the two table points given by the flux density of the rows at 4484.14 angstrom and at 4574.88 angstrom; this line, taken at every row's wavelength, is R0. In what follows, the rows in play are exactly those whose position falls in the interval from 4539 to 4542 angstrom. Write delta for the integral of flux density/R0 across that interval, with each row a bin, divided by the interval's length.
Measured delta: 1.02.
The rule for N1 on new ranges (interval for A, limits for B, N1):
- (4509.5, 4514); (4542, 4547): 6.00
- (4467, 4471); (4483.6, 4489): 5.89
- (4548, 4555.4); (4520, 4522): 5.89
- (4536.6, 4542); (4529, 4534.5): 6.00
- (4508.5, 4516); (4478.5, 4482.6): 6.00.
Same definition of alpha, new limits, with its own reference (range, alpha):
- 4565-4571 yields 0.07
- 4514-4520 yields 0.25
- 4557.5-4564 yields 0.11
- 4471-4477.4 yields 0.76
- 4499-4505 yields 0.24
